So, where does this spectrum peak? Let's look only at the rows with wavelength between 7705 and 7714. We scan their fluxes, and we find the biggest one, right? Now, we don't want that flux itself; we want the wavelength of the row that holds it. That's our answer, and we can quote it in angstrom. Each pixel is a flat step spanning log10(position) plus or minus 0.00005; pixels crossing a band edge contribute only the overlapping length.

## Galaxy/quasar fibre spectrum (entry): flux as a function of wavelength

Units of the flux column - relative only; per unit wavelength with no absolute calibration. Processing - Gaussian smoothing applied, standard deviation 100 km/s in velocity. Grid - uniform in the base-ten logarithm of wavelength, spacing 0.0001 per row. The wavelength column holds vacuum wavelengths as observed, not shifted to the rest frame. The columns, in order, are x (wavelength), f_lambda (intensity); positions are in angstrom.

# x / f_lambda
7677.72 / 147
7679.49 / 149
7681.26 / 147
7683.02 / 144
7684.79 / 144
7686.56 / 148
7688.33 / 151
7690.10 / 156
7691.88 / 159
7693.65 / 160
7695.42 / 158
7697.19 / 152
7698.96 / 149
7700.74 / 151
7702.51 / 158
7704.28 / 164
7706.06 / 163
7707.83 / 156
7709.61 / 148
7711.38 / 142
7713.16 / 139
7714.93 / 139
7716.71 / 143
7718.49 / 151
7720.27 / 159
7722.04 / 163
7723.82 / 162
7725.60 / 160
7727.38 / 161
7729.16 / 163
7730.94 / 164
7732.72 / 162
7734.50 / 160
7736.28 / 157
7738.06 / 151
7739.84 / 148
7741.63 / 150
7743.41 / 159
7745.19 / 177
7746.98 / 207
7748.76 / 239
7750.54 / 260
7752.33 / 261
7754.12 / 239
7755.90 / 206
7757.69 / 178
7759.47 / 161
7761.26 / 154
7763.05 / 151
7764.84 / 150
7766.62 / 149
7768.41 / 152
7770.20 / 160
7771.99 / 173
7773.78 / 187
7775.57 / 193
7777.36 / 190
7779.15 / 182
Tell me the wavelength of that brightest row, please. 7706.06 angstrom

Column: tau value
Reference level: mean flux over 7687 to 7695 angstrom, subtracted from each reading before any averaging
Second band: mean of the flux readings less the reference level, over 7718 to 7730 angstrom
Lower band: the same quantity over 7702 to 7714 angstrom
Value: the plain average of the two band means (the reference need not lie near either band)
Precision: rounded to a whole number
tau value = 0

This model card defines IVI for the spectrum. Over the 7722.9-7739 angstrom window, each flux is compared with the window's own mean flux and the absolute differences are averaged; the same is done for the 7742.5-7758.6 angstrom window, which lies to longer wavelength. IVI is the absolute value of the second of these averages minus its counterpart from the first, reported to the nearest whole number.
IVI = 29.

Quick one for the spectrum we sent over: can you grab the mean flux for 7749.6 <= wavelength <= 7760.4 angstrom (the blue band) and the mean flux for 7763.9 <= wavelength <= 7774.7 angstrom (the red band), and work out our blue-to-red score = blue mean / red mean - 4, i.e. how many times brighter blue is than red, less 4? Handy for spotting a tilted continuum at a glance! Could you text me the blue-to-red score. -2.66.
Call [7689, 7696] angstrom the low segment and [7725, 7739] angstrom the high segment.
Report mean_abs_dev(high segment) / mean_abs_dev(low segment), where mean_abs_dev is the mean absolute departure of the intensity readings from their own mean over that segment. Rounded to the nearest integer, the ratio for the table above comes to 2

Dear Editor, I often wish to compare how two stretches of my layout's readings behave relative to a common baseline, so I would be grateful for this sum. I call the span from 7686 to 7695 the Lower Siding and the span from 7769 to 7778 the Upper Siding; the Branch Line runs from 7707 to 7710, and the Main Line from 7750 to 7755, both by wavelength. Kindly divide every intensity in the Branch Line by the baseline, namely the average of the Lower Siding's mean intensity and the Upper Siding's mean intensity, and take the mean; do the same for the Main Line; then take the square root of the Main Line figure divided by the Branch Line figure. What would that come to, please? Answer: 1.29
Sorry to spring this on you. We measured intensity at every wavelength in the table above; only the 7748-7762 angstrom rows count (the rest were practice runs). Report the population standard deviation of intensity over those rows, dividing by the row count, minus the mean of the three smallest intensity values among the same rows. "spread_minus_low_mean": -124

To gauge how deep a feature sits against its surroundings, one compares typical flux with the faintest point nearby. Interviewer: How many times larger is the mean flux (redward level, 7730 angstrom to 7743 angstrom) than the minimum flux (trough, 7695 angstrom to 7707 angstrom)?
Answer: 1.05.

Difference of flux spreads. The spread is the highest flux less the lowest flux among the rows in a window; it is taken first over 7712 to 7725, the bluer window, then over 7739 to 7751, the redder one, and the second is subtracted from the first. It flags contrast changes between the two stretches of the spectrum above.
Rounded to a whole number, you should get -88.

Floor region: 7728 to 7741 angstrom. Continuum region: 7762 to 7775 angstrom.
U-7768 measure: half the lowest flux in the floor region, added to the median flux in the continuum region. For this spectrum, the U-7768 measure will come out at 226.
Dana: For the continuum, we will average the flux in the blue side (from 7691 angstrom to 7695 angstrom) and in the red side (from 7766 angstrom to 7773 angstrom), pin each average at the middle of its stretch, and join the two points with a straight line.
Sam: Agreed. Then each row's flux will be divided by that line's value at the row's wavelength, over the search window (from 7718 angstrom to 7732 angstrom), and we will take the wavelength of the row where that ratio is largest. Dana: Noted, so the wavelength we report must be 7730.94 angstrom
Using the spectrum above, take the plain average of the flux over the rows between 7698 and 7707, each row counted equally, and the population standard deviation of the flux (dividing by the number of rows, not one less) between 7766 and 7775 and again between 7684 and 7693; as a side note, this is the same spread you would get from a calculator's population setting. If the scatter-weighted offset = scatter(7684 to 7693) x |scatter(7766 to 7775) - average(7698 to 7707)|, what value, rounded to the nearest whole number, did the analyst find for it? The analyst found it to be 770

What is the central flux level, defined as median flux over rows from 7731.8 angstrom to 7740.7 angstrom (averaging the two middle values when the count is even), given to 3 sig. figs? 157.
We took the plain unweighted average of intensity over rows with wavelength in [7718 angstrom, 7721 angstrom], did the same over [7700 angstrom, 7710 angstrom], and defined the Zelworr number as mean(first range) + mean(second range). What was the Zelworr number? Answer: 312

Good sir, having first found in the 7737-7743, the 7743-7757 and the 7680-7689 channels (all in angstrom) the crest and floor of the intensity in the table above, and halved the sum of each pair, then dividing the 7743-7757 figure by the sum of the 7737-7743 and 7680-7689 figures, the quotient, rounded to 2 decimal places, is 0.71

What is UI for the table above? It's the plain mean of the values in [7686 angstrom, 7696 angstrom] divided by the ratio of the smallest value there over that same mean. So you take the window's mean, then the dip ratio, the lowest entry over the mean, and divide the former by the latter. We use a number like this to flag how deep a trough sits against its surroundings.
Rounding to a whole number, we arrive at 163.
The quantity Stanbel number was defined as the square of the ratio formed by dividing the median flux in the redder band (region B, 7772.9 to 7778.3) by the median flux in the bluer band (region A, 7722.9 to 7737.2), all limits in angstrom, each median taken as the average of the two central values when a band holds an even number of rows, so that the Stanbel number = 1.38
